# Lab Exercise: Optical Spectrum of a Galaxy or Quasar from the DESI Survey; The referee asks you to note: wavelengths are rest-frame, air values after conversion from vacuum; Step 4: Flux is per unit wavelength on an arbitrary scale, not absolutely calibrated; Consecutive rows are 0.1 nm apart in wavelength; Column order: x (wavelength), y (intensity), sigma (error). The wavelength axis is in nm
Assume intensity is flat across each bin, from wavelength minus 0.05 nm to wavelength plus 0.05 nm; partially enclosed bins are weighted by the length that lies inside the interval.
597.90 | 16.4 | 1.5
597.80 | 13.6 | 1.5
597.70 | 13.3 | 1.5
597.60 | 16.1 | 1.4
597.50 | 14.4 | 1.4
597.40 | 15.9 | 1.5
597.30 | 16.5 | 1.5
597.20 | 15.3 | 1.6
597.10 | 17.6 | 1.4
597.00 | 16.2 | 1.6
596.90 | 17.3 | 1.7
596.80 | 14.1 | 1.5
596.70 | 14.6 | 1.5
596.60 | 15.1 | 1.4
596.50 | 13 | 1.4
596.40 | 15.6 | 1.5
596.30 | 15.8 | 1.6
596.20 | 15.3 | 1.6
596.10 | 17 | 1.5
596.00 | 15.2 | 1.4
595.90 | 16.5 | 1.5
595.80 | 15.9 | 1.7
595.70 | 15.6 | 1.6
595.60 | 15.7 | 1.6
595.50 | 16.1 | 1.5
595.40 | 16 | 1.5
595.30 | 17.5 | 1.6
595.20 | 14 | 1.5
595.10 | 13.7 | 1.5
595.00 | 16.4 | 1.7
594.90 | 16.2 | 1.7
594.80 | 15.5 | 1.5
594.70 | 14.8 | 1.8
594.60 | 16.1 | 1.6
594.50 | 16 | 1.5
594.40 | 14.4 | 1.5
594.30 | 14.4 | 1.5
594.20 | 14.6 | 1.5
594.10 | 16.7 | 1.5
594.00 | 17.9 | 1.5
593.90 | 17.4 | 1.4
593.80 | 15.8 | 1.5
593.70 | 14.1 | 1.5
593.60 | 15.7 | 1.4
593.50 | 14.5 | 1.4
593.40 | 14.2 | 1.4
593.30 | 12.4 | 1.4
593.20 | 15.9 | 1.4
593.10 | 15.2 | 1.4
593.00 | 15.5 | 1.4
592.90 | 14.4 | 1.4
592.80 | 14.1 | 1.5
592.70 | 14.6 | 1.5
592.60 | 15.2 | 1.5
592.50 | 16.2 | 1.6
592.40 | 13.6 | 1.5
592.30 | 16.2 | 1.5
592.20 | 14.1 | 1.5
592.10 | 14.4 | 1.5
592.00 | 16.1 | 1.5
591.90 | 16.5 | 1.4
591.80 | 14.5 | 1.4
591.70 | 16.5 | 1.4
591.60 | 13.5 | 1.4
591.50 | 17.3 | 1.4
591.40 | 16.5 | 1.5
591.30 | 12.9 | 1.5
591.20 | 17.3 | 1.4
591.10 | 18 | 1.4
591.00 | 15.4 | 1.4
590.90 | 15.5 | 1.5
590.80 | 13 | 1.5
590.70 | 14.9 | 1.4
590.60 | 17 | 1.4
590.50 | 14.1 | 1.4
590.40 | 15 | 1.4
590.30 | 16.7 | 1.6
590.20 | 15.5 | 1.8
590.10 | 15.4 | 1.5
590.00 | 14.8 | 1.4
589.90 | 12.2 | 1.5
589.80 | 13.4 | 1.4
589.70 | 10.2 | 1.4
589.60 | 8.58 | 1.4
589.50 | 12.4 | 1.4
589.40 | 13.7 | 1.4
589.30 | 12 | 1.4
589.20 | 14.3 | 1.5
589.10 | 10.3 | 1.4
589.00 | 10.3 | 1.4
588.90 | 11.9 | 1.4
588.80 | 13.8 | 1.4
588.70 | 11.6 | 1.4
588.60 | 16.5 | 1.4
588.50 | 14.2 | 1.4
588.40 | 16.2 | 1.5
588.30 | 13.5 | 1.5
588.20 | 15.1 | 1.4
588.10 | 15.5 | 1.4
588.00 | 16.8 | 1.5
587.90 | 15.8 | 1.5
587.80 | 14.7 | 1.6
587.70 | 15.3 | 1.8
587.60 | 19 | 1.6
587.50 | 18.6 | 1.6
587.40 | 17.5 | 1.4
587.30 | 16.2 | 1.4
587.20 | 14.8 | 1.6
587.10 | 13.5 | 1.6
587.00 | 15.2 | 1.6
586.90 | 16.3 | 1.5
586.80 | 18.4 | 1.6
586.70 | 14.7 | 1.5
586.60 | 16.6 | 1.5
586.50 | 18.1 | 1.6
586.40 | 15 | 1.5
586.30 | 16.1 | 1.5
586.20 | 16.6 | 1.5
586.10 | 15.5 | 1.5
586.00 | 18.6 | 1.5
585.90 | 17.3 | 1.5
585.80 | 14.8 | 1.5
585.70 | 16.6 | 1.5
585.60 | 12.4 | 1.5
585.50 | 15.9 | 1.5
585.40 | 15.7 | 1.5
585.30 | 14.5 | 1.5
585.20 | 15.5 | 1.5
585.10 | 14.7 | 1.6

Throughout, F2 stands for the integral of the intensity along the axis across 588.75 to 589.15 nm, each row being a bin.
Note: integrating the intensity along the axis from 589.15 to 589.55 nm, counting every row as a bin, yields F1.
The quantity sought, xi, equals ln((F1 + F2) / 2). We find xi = 1.60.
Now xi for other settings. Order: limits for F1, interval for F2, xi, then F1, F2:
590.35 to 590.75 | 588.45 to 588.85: 1.77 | 6.1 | 5.61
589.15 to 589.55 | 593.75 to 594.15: 1.79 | 5.2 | 6.78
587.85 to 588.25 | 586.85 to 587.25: 1.82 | 6.3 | 5.98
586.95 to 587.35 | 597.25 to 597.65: 1.81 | 6.0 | 6.29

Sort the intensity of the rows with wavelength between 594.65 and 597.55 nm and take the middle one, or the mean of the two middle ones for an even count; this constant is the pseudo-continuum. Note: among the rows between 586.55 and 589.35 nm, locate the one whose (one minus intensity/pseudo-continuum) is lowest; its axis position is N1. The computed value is 587.60 nm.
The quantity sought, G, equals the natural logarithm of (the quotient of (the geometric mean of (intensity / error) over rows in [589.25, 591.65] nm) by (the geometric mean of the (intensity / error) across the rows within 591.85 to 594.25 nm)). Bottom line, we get -0.06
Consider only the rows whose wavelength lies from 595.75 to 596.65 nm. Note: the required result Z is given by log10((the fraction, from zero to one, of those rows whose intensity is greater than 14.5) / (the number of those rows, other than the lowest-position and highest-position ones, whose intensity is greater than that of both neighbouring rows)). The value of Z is -0.53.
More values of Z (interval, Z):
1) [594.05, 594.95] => -0.11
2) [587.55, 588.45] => -0.05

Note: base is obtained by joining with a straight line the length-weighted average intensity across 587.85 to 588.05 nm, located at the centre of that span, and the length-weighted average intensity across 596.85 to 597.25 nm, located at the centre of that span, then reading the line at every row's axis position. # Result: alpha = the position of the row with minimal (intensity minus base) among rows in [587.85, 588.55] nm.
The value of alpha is 588.30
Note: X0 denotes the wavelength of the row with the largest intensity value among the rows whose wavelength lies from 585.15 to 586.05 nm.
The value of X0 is 586.00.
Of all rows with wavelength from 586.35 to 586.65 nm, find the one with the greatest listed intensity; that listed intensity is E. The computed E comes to 18.1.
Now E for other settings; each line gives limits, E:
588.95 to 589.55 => 14.3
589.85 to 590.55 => 16.7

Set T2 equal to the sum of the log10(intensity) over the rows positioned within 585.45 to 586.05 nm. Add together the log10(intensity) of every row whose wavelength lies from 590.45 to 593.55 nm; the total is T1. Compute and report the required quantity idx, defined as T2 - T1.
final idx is -29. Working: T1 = 37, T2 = 7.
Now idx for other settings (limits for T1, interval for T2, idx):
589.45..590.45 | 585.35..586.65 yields 4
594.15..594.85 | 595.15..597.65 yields 22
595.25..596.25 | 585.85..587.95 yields 13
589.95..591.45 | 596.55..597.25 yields -9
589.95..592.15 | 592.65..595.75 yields 11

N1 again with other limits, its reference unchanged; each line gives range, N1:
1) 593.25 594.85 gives 594.00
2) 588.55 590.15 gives 588.60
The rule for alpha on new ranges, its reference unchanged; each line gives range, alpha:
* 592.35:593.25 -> 592.40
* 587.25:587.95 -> 587.80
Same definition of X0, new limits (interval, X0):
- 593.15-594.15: 594.00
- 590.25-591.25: 591.10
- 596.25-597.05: 596.90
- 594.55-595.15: 595.00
